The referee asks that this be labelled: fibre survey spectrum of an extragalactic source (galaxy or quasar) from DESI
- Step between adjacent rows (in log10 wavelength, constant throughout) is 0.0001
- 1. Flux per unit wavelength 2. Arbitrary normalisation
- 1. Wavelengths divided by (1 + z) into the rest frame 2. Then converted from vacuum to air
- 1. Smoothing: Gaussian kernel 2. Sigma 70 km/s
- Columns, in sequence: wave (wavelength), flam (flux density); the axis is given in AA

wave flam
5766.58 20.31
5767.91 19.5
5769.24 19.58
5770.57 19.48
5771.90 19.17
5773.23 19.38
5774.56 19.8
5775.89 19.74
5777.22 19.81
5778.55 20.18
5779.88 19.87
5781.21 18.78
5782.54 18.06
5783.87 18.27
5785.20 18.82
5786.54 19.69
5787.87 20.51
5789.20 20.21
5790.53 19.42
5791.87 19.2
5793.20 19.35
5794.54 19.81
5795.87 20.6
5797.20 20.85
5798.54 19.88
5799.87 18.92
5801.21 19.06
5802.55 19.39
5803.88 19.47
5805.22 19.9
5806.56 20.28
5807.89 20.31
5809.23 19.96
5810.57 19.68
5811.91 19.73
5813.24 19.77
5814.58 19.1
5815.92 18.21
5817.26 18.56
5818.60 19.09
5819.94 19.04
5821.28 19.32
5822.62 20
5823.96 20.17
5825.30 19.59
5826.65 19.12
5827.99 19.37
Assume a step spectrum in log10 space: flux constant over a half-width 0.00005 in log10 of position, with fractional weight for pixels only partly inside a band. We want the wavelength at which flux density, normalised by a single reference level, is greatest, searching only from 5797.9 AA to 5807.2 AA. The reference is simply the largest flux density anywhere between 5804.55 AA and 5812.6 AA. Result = 5806.56 AA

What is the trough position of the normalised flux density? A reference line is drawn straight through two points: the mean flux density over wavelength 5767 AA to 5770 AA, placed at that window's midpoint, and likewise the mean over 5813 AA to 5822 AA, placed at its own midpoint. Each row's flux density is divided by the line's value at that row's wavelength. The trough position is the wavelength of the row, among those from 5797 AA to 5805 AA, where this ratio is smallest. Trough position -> 5799.87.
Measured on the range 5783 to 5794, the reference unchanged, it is 5783.87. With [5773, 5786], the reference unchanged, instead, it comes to 5782.54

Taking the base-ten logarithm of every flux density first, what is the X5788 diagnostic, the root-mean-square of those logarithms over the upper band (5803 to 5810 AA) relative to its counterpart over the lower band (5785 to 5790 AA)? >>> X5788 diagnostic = 1.003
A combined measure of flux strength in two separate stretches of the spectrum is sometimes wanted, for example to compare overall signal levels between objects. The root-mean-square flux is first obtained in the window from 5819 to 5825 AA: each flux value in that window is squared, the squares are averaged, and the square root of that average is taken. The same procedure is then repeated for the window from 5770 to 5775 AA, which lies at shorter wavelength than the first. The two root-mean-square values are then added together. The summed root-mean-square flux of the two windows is 39.1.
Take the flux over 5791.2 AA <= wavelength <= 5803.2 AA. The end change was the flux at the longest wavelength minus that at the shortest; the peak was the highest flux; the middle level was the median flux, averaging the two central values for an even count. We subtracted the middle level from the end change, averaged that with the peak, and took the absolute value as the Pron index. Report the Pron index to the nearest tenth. 0.8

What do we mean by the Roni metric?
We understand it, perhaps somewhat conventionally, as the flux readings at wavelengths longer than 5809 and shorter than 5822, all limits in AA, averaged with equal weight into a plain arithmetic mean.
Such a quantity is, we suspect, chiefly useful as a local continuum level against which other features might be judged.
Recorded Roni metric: 19.2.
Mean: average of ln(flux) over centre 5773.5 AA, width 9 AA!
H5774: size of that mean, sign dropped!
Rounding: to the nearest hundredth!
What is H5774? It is 2.97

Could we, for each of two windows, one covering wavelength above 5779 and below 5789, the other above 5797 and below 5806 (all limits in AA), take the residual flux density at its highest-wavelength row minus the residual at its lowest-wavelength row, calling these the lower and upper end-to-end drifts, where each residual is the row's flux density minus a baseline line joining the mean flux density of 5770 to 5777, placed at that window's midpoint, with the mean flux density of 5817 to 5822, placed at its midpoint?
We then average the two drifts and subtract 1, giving -1.1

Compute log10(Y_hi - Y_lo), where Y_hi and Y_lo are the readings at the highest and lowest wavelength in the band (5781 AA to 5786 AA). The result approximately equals -1.4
